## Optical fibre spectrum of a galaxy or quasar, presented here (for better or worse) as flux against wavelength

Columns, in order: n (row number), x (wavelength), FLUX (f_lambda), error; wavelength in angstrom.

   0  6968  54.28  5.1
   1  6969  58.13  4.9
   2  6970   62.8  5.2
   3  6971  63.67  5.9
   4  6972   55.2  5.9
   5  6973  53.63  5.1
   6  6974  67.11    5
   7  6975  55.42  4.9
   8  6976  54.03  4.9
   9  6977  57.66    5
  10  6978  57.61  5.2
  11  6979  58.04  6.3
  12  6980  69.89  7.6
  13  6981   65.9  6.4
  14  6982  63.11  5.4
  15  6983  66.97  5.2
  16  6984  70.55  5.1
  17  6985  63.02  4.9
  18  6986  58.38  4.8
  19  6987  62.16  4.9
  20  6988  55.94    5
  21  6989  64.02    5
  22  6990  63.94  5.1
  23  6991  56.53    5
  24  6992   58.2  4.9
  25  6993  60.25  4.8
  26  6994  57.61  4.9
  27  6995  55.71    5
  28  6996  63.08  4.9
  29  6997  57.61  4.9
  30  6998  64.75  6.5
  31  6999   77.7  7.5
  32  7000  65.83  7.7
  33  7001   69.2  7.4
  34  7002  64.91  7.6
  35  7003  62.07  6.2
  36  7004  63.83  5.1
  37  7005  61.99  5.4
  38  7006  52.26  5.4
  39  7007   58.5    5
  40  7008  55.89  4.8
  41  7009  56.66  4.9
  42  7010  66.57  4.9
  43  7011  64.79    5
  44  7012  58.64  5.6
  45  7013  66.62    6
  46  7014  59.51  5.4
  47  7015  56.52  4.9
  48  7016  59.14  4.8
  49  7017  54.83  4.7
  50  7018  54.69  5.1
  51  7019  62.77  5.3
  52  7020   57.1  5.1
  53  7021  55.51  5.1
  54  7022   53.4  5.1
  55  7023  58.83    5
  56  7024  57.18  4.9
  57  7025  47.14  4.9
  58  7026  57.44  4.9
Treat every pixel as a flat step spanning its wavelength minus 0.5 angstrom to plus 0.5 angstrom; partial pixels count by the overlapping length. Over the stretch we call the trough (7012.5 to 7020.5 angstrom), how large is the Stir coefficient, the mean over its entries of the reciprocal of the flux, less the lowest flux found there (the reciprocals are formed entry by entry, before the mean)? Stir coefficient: -55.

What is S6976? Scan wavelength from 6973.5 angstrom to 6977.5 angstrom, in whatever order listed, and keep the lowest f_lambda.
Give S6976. 54.03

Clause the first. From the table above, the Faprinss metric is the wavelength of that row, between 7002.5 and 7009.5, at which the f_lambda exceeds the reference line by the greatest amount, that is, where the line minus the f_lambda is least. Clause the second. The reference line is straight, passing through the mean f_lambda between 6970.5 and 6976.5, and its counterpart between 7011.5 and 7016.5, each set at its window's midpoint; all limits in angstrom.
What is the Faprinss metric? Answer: 7004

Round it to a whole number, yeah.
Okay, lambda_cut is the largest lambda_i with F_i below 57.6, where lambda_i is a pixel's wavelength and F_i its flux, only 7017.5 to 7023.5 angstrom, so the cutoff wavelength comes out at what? 7022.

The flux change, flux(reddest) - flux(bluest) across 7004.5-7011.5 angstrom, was 3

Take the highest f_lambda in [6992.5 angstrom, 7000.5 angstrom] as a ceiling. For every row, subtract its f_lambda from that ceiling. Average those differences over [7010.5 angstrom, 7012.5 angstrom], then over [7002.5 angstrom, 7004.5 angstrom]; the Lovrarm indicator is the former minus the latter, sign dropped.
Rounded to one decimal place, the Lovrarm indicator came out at 1.2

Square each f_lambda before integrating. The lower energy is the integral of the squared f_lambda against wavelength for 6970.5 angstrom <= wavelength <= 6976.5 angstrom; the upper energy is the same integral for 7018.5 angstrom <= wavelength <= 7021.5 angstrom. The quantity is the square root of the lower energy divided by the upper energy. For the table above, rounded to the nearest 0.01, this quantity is 1.41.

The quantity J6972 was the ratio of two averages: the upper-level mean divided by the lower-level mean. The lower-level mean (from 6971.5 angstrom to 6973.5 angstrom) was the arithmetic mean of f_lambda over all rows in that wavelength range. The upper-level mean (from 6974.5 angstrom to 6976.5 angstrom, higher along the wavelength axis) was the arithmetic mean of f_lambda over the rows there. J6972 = 1.01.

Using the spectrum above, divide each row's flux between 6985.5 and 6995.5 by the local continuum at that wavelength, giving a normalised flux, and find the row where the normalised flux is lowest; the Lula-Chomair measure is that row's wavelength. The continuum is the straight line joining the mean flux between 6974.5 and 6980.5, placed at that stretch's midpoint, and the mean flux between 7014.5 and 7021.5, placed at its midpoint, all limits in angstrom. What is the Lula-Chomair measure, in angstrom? 6988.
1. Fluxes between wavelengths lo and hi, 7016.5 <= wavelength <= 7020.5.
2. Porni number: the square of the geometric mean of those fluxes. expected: 3278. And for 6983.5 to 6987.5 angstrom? 4017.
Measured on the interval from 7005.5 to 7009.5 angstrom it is 3111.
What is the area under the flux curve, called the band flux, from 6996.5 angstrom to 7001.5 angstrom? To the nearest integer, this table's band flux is 335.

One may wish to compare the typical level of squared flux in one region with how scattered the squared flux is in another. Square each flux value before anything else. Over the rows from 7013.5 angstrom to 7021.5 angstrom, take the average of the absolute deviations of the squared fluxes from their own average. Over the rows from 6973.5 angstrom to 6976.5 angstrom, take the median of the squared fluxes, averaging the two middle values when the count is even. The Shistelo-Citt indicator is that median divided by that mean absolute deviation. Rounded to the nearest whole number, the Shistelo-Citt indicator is 12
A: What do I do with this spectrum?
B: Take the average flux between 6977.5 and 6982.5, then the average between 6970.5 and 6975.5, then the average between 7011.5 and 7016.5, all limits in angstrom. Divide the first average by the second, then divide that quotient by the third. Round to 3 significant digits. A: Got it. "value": 0.0177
